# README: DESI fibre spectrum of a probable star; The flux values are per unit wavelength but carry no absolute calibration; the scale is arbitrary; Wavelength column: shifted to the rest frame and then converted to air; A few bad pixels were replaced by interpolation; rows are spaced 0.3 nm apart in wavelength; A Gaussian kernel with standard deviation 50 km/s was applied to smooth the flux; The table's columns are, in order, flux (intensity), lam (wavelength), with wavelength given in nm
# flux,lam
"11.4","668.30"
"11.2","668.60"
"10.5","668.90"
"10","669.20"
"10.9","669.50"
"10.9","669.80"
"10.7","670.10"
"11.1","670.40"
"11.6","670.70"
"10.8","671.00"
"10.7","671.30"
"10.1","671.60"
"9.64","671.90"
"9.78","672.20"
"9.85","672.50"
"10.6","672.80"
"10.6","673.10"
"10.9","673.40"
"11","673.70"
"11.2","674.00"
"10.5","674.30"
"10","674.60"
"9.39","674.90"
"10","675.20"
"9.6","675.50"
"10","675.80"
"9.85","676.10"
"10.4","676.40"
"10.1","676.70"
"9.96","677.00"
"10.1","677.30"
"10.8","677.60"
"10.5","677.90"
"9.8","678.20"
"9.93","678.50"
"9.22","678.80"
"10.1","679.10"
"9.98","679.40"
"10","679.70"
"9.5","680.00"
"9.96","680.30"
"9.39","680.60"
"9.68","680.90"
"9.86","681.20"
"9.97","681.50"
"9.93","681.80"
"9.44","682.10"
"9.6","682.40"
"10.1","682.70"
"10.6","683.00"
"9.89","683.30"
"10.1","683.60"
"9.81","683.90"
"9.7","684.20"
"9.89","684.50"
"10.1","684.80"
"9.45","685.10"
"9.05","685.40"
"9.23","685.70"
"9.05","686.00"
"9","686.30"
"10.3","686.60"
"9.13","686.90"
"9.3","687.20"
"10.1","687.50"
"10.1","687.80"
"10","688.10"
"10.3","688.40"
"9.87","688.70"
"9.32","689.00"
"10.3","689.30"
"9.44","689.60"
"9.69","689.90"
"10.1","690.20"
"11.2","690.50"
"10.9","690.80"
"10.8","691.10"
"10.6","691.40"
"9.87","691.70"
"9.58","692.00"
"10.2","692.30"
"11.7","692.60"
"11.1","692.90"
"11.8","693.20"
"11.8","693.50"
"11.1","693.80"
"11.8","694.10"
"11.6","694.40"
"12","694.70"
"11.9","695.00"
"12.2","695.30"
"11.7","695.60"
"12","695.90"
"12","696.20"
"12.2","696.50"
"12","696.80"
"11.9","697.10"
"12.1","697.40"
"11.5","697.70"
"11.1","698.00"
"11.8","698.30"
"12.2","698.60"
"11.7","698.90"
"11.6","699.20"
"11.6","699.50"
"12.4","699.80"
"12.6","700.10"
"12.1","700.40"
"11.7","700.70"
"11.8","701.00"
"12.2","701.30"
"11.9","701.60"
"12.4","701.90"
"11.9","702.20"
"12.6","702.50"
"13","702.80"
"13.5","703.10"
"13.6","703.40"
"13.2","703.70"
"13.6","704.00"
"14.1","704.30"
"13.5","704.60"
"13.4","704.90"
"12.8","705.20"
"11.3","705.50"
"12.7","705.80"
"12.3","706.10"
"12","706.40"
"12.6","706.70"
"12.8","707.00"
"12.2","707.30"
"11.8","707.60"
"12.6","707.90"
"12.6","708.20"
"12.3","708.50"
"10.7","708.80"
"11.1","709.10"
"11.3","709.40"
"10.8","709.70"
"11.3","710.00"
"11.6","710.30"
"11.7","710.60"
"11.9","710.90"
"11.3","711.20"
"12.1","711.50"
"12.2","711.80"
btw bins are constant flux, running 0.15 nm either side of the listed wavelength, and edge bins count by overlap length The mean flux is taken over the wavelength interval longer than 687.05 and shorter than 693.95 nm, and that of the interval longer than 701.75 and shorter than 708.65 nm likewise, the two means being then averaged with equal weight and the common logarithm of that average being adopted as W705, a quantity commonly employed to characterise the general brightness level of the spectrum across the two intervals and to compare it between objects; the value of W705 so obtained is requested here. 1.06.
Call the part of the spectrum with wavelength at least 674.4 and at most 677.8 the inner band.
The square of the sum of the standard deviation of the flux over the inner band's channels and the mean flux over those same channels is 108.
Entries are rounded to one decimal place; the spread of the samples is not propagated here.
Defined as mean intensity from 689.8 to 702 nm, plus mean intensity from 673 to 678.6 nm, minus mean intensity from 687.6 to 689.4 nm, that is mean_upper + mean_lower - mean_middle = 11.8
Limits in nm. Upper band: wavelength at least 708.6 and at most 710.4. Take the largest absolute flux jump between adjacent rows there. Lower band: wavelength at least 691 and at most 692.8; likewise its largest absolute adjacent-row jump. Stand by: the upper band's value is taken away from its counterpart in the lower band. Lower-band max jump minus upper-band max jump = 1.0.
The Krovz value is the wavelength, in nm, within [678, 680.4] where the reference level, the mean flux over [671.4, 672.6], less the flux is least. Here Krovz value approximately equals 679.10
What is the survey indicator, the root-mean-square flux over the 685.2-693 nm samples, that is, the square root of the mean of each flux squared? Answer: 10.0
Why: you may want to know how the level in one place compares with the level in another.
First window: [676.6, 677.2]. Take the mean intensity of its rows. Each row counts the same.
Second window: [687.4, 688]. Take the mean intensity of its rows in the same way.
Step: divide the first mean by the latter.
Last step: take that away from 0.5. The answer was -0.49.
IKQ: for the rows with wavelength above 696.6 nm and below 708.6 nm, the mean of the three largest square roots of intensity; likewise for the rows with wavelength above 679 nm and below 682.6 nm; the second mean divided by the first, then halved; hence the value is 0.43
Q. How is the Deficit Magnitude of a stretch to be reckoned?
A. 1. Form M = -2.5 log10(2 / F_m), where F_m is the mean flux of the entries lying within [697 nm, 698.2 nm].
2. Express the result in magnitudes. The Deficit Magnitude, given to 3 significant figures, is 1.91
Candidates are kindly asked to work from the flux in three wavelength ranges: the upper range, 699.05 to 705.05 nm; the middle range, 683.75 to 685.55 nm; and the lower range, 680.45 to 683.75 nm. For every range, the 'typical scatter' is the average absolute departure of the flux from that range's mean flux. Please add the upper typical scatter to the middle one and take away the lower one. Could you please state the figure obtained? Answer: 0.71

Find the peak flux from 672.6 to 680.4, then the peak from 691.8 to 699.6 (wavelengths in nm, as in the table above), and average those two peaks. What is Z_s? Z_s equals 11.7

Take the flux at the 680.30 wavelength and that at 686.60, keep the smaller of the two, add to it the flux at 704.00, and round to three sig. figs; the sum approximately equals 23.6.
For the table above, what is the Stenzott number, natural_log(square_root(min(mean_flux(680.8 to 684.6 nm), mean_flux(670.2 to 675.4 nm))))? 1.15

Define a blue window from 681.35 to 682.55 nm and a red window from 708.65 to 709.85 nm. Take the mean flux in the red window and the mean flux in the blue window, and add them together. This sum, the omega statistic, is 20.7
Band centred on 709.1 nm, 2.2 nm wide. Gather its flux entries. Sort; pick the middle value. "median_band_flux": 11.3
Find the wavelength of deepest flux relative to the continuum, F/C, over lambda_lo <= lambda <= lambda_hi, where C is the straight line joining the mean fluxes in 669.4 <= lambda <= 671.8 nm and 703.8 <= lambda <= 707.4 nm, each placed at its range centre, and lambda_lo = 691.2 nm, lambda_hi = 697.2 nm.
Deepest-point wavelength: 692.00 nm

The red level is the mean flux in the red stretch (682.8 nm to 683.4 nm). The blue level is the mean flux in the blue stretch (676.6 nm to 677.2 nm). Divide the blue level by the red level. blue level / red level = 0.98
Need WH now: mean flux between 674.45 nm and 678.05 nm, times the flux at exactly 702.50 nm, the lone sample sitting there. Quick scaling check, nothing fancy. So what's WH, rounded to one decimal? 126.7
